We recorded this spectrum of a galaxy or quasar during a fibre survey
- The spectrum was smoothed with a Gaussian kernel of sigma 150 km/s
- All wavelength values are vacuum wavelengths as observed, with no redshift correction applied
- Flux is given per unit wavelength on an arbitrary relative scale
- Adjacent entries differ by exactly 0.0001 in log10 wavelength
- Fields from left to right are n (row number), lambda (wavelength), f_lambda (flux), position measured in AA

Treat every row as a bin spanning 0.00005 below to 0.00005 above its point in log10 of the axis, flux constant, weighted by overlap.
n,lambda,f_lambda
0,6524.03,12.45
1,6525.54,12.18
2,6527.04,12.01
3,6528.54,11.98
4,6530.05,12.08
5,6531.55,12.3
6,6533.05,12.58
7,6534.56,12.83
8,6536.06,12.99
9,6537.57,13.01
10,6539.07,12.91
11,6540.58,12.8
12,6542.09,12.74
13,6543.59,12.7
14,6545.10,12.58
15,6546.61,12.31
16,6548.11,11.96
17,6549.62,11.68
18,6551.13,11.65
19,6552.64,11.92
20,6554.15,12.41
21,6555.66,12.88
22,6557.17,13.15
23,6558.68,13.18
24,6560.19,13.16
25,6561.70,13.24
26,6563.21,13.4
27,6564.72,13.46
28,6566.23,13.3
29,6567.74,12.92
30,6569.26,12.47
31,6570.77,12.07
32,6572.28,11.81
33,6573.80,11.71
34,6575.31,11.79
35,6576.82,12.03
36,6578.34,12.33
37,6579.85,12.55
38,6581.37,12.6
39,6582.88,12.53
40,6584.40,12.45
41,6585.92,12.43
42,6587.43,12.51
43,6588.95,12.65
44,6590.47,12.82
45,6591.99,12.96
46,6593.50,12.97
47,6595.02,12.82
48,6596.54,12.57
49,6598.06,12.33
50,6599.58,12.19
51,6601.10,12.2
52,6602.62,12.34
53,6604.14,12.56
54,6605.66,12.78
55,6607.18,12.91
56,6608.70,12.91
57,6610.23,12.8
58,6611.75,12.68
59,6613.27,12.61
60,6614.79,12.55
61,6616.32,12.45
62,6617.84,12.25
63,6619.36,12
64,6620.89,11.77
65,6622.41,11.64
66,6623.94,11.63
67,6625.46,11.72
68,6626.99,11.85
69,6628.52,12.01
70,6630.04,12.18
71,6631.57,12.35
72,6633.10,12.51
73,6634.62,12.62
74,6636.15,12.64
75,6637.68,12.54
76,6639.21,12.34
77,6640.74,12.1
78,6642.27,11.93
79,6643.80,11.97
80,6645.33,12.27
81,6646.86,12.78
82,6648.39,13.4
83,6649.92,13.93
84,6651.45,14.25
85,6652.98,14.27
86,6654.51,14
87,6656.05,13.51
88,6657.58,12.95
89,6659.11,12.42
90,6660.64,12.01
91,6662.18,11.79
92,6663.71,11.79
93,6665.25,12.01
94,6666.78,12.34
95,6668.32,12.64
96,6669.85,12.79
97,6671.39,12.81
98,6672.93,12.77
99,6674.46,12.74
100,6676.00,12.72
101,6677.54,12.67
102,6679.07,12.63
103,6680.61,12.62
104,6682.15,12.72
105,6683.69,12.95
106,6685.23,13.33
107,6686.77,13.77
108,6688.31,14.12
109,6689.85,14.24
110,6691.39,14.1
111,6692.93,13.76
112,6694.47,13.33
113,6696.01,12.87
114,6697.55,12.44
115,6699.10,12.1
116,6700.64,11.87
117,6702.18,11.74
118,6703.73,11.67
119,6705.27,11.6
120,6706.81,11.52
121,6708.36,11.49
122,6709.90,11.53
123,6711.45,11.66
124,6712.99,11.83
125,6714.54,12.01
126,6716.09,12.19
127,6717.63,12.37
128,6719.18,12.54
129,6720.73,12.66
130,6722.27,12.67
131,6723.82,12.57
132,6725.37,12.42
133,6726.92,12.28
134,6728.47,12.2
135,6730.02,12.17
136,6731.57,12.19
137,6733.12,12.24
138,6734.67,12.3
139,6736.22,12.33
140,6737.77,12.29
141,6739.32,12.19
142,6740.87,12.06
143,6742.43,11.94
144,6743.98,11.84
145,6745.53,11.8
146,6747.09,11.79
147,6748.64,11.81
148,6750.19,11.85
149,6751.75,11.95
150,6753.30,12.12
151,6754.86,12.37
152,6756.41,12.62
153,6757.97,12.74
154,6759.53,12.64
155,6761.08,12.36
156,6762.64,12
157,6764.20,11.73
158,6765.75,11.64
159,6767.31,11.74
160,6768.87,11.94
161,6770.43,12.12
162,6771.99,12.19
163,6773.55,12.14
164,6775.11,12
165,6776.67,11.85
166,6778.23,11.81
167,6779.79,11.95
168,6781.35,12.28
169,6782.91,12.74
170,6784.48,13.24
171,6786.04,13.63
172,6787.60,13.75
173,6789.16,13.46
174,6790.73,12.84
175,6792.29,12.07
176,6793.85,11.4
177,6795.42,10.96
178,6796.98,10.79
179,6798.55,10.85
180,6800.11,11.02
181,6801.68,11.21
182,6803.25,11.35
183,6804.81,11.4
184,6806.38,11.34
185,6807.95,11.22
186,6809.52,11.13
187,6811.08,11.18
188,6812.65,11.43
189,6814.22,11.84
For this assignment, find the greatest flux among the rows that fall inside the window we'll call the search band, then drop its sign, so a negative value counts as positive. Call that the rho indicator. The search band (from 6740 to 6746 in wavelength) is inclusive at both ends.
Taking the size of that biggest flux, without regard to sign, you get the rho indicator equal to 12.1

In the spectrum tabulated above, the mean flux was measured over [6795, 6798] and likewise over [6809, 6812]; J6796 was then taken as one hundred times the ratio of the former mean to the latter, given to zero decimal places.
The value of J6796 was 97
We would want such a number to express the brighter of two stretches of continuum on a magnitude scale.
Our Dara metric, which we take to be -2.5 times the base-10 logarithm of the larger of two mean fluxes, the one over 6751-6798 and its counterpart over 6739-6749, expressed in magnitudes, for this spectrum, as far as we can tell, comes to -2.72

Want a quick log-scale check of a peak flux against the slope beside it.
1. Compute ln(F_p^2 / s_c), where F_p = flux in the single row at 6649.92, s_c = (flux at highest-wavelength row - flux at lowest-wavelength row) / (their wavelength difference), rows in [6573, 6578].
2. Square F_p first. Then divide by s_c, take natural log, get 7.5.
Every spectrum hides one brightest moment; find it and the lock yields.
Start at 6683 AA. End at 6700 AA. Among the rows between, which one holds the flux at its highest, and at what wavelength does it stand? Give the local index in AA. 6689.85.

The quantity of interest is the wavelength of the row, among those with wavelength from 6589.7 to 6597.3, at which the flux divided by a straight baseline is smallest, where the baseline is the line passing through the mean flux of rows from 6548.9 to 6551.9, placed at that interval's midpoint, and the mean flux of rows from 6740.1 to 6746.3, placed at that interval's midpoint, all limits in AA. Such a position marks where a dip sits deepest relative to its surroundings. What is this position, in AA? 6596.54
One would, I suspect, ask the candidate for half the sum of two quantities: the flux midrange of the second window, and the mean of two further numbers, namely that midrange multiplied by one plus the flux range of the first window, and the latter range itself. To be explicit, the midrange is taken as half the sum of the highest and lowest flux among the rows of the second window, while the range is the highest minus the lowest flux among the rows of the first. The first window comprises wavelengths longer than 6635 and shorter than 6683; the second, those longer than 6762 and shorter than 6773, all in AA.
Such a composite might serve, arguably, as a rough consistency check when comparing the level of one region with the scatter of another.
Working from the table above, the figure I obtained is 16.9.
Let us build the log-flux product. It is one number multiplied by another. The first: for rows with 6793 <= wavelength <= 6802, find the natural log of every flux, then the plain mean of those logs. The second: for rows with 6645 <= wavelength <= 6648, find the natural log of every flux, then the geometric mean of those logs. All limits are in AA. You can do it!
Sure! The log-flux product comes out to 6.1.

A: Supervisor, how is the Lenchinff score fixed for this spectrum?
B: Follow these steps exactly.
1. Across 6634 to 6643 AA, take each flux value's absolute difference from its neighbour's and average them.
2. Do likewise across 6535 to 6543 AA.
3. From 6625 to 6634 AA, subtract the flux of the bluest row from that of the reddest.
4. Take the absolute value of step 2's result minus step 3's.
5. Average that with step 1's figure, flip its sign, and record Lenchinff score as -0.43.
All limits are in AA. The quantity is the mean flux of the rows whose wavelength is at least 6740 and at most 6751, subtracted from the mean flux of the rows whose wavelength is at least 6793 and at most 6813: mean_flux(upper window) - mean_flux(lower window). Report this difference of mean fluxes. -0.7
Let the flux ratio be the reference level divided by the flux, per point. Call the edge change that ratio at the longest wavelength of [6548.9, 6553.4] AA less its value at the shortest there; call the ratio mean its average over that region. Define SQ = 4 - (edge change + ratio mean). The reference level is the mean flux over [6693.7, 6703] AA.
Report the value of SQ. 2.97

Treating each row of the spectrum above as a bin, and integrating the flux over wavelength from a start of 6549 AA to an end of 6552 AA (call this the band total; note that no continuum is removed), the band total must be 35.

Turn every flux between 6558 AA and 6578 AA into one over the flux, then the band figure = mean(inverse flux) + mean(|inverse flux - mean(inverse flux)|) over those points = 0.0832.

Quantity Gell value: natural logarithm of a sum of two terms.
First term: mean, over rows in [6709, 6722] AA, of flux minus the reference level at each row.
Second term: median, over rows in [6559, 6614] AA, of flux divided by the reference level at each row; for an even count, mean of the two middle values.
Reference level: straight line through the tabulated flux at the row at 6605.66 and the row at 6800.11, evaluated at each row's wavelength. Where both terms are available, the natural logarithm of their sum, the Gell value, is 0.3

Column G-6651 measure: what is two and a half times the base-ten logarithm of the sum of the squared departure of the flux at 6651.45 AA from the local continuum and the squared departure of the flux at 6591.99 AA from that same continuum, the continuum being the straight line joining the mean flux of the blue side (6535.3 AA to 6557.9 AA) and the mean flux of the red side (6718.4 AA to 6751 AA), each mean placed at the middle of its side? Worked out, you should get 1.5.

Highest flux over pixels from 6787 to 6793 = 13.75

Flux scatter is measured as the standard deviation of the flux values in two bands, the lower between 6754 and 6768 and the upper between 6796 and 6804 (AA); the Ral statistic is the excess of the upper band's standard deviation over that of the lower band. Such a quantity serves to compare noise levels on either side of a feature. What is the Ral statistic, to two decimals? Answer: -0.20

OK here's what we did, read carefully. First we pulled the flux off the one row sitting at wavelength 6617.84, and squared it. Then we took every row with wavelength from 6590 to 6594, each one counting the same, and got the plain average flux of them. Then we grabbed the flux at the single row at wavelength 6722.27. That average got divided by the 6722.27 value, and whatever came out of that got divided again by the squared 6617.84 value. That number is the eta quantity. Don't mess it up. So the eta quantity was 0.0068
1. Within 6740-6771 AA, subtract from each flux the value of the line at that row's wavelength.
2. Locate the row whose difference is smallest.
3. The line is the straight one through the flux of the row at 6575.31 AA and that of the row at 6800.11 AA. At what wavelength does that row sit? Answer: 6765.75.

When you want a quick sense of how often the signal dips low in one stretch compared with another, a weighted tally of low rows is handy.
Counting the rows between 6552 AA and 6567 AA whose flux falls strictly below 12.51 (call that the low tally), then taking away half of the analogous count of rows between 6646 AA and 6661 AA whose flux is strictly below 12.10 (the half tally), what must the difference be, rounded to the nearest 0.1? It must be 1.5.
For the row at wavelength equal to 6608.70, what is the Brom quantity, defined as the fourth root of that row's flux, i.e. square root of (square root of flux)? 1.90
